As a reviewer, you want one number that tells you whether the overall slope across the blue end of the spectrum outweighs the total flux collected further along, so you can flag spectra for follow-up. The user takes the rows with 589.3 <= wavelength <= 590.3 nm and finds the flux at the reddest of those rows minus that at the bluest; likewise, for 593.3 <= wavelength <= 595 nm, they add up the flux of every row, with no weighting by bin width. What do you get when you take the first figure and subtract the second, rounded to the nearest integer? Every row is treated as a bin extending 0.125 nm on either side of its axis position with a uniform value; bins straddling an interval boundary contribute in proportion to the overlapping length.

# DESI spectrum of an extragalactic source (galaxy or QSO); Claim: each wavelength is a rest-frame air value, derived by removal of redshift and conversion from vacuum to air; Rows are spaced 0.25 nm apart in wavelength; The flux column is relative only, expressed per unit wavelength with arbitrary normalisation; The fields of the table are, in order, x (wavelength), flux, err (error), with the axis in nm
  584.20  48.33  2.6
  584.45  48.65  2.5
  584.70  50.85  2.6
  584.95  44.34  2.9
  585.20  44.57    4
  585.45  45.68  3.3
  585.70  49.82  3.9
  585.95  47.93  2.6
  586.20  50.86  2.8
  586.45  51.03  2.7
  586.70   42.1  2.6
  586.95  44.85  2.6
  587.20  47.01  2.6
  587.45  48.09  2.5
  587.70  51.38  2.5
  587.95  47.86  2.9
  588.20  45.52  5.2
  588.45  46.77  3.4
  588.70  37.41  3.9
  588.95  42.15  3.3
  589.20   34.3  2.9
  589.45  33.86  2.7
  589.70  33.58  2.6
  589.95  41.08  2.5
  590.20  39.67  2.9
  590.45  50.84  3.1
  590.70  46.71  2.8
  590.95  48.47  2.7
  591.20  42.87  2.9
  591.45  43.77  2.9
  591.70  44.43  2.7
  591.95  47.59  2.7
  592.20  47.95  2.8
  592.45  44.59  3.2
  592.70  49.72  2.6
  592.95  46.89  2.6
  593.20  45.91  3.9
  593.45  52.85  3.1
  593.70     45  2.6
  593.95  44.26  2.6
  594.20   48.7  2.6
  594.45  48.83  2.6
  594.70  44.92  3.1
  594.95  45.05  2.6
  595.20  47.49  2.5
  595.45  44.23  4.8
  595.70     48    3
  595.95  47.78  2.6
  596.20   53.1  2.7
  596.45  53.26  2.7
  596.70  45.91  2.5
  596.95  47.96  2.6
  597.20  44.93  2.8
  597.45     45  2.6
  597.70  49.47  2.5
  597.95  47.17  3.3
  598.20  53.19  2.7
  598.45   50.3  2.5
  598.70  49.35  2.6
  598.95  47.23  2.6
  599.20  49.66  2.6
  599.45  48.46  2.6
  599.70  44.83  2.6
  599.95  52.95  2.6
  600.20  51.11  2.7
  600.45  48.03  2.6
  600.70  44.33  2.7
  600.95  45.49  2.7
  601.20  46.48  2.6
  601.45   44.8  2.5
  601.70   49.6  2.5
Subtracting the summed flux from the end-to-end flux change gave -324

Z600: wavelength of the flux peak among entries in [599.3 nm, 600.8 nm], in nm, 599.95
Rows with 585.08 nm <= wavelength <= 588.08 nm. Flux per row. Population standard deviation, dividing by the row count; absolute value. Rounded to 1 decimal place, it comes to 2.8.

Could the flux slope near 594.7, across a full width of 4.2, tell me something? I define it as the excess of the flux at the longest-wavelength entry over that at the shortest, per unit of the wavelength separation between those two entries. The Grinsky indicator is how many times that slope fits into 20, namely -21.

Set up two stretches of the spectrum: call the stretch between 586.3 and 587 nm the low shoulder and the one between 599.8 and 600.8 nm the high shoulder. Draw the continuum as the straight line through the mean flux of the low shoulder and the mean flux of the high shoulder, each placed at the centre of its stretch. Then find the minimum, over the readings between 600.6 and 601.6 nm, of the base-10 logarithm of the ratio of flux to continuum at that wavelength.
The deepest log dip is -0.045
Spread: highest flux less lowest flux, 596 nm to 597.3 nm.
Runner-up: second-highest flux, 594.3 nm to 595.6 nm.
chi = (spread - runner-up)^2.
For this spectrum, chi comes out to 1534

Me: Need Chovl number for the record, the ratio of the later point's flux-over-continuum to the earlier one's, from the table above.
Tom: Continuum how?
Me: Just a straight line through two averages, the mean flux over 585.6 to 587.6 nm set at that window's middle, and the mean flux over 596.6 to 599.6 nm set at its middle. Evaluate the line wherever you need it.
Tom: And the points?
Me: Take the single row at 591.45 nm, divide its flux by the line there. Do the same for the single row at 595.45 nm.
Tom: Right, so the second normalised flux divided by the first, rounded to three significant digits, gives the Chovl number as 1.01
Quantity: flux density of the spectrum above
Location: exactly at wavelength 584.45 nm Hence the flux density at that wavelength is 48.65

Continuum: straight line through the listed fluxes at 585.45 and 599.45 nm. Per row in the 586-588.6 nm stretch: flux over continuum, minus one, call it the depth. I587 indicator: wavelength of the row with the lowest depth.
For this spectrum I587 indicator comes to 586.70 nm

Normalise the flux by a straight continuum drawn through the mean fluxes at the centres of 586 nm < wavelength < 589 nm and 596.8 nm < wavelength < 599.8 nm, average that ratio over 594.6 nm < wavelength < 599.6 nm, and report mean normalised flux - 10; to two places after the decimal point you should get -9.00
